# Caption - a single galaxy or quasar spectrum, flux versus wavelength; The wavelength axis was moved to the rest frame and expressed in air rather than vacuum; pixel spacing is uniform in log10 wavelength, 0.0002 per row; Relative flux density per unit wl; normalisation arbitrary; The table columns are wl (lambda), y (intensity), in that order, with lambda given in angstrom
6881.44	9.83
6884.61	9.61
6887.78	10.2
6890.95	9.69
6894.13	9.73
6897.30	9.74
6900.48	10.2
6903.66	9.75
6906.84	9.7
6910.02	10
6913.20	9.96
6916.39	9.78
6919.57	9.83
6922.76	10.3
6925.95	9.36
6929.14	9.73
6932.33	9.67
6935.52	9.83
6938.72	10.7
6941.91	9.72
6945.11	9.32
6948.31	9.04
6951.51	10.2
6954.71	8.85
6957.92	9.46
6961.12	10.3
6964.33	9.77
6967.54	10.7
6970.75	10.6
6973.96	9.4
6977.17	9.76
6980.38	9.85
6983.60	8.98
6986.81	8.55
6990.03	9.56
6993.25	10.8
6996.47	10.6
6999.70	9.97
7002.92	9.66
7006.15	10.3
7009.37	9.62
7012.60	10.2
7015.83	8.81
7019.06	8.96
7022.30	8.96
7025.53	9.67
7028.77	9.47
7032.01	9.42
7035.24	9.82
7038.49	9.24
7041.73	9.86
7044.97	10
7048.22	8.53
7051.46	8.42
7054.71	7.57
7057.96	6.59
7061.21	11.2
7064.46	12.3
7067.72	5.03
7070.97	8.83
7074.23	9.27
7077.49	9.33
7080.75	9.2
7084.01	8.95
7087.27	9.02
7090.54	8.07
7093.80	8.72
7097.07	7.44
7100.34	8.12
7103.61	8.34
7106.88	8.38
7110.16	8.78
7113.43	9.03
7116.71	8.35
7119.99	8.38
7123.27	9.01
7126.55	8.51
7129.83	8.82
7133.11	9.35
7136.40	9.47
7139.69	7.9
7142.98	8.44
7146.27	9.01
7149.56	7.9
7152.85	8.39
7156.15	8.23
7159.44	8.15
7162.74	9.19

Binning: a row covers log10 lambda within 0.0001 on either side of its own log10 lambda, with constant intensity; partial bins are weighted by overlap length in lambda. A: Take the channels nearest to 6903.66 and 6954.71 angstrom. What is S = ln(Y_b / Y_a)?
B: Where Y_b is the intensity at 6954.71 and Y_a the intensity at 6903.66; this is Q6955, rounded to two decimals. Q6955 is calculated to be -0.10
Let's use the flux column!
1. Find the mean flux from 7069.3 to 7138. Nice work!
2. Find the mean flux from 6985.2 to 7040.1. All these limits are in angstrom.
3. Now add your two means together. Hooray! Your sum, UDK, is 18.4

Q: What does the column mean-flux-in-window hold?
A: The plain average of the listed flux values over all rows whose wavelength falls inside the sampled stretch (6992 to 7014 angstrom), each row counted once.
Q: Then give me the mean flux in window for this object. 10.2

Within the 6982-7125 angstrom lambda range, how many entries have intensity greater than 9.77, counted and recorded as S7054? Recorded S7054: 10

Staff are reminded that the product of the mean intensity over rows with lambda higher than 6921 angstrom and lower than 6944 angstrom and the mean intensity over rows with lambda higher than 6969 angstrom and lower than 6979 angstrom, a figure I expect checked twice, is 98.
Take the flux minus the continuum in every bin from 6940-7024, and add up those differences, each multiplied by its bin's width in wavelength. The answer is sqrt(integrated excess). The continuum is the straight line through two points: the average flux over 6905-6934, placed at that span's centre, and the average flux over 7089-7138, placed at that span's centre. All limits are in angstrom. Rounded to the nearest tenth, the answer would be 4.8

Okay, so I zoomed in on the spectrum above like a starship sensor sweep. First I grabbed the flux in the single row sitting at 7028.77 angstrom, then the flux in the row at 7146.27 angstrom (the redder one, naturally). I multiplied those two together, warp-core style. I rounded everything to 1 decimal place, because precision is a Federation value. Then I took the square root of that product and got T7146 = 9.2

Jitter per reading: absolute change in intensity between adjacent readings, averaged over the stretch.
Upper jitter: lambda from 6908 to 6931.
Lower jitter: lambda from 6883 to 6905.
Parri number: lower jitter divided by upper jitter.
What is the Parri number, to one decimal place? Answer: 1.0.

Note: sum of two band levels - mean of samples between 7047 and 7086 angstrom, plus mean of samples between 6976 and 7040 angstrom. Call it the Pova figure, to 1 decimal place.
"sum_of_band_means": 18.4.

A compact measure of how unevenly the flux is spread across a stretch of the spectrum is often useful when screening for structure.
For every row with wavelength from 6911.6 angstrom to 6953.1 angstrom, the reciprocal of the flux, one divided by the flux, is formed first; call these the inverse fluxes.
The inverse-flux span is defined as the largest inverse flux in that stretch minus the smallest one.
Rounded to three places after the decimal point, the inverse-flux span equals 0.017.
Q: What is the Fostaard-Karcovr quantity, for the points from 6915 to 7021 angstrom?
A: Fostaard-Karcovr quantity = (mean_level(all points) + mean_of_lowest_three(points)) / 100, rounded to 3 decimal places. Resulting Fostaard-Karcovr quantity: 0.185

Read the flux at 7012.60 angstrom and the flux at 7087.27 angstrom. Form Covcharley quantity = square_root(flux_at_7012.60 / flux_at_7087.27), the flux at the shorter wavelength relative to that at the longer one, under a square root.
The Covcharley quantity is 1.06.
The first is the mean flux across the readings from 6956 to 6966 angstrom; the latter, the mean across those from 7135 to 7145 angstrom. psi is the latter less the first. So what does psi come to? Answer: -1.2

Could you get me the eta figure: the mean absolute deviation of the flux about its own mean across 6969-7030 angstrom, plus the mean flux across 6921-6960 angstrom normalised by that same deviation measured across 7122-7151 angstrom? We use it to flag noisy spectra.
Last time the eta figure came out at 21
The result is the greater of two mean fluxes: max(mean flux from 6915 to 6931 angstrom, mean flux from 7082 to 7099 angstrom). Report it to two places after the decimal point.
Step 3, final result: 9.80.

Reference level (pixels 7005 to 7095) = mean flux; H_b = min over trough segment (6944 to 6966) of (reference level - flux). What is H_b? -1.2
